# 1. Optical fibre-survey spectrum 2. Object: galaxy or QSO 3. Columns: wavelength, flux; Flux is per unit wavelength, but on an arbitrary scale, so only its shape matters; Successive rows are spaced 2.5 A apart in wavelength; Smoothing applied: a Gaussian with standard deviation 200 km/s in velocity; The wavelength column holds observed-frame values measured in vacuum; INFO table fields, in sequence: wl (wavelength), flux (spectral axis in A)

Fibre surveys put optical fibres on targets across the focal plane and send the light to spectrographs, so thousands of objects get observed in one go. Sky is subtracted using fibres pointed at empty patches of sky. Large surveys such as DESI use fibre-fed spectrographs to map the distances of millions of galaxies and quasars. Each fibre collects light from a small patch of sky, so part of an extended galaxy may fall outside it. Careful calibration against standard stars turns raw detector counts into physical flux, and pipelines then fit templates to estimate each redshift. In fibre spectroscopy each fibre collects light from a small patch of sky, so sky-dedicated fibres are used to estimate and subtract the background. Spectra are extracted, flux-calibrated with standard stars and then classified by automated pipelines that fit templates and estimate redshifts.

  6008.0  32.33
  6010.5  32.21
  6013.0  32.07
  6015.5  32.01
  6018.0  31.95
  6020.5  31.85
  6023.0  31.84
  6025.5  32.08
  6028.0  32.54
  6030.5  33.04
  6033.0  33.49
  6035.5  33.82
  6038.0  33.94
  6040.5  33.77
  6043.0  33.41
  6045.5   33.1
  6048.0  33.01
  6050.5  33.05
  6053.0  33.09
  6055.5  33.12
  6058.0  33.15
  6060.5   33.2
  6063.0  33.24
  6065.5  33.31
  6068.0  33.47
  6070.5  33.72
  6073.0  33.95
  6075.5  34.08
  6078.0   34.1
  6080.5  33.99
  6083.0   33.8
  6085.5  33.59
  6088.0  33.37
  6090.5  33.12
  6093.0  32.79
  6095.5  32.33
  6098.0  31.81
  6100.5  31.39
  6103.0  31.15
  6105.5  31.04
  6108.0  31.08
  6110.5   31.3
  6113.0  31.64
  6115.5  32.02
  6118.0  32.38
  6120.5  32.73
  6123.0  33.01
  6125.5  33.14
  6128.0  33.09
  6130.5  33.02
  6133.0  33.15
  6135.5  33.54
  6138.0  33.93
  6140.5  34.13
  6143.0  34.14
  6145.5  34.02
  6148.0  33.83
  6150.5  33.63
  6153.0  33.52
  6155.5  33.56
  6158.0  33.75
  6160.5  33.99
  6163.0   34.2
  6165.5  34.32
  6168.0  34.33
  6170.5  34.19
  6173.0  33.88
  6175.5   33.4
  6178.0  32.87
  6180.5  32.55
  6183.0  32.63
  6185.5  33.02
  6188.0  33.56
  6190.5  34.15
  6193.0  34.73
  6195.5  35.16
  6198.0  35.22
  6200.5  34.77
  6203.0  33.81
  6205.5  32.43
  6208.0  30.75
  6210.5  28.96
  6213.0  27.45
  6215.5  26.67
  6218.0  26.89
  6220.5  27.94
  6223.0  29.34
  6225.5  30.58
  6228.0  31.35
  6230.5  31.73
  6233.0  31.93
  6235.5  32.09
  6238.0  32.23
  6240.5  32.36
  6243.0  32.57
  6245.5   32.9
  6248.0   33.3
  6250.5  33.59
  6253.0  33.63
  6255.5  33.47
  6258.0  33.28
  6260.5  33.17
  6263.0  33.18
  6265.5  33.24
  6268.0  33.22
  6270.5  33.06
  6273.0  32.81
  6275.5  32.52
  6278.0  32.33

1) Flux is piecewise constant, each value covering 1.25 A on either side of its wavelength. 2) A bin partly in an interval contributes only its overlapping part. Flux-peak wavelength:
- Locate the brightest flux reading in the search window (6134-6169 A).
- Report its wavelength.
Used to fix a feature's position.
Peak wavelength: 6168.0 A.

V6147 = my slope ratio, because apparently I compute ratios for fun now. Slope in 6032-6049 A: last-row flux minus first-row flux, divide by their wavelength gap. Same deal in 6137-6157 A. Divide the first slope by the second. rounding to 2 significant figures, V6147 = 1.5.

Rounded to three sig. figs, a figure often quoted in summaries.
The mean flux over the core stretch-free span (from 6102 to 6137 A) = 32.3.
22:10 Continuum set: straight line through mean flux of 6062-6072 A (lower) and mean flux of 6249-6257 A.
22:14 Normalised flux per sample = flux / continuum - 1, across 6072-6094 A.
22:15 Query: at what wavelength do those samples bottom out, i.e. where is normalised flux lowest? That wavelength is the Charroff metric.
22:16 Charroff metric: 6093.0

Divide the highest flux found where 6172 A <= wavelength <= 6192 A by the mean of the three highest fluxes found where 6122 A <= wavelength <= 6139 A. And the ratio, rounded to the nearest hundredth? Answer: 1.02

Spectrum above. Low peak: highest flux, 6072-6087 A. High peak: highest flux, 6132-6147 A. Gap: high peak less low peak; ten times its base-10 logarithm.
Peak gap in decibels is -14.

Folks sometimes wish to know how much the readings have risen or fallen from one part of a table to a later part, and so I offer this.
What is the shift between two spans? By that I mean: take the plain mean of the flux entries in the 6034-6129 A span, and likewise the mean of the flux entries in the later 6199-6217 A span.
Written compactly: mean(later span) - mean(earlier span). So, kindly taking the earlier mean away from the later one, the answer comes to -2.2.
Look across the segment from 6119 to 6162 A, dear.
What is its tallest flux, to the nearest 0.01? 34.14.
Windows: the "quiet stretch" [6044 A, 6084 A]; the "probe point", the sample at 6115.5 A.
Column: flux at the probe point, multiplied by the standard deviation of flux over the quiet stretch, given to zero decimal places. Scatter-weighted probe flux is 13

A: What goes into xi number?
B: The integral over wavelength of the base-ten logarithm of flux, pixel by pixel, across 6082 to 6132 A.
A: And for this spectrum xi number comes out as 76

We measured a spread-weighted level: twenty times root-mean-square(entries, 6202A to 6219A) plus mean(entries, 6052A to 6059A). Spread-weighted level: 627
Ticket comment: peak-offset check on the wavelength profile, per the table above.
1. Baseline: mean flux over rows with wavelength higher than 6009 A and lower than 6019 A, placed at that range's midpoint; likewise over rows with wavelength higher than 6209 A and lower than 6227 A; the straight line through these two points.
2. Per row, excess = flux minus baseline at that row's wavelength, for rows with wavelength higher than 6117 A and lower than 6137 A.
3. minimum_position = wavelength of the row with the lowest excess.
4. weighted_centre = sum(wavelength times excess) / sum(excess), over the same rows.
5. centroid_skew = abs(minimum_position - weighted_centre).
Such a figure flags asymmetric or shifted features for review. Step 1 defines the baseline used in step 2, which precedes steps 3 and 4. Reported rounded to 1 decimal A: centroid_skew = 9.5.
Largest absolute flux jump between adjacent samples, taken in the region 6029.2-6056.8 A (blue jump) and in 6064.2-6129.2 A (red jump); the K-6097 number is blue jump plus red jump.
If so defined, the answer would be 1.0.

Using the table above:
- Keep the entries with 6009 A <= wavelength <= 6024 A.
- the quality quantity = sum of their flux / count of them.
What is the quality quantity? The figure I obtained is 32.0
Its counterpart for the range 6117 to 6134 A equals 32.9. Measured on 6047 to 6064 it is 33.1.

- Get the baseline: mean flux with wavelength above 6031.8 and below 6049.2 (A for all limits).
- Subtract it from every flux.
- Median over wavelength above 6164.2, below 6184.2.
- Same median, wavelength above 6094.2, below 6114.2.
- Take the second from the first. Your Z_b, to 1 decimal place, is 2.3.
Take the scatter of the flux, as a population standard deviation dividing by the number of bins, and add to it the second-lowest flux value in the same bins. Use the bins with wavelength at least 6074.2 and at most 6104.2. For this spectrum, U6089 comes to 32.4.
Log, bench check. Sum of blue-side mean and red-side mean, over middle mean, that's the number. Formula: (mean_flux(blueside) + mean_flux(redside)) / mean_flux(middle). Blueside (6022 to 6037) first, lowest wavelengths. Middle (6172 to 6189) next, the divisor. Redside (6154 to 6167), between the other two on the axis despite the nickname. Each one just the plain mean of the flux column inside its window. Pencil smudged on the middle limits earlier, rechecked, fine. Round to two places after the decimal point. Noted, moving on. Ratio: 2.02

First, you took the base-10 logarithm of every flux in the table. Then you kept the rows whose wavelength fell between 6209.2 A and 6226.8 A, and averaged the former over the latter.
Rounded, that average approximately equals 1.45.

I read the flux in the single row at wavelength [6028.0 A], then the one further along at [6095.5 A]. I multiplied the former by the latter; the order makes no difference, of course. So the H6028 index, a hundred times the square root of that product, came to 3243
